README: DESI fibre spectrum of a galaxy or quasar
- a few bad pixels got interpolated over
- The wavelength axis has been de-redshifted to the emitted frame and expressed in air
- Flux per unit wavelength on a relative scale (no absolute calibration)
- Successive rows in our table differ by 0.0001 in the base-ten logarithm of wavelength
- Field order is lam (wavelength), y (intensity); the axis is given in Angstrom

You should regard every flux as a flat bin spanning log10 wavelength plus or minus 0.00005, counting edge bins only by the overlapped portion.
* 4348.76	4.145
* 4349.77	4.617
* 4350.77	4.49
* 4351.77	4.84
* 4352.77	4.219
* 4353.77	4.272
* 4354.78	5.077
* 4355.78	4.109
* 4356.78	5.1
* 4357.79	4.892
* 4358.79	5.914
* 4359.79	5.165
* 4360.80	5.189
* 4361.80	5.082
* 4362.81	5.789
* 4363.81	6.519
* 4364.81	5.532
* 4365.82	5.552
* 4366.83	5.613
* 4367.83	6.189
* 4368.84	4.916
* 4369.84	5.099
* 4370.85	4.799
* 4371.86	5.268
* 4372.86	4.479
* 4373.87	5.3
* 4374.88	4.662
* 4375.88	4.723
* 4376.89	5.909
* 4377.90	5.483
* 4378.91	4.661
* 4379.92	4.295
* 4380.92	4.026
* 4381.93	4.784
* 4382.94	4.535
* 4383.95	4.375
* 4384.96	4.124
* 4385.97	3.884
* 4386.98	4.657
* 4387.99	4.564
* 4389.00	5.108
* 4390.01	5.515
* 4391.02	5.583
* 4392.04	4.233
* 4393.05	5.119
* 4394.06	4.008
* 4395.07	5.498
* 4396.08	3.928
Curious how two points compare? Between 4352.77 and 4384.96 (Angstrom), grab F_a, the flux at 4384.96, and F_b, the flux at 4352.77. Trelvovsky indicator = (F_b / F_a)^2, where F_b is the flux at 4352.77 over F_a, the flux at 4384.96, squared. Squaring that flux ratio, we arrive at 1.05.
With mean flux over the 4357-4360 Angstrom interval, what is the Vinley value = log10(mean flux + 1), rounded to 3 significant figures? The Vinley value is 0.801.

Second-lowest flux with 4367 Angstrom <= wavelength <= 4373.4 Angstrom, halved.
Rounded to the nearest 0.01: 2.40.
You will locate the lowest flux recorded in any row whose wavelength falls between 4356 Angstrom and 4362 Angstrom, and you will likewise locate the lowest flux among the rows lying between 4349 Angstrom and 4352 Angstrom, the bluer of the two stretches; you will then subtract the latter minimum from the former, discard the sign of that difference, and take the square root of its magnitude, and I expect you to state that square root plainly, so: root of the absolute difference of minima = 0.6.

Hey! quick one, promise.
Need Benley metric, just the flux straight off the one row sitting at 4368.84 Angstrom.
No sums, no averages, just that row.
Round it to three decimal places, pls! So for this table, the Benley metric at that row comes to 4.916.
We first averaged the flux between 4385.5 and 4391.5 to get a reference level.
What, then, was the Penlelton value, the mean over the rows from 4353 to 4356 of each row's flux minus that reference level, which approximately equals -0.4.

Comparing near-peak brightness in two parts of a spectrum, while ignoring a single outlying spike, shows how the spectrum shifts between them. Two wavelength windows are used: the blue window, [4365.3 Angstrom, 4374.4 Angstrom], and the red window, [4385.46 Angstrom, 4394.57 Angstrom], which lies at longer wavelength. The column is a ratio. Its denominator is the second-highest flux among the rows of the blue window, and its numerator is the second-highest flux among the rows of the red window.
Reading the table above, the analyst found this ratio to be 0.98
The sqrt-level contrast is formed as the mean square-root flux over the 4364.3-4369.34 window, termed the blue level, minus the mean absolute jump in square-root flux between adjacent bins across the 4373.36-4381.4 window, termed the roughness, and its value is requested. 2.24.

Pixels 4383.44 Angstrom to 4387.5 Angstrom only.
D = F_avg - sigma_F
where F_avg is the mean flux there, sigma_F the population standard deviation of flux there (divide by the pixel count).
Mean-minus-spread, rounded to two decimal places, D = 3.97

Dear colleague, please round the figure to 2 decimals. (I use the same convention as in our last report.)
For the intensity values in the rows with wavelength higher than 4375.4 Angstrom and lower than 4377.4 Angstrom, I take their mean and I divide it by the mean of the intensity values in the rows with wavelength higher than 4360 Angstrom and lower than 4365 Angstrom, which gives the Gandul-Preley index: 0.95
